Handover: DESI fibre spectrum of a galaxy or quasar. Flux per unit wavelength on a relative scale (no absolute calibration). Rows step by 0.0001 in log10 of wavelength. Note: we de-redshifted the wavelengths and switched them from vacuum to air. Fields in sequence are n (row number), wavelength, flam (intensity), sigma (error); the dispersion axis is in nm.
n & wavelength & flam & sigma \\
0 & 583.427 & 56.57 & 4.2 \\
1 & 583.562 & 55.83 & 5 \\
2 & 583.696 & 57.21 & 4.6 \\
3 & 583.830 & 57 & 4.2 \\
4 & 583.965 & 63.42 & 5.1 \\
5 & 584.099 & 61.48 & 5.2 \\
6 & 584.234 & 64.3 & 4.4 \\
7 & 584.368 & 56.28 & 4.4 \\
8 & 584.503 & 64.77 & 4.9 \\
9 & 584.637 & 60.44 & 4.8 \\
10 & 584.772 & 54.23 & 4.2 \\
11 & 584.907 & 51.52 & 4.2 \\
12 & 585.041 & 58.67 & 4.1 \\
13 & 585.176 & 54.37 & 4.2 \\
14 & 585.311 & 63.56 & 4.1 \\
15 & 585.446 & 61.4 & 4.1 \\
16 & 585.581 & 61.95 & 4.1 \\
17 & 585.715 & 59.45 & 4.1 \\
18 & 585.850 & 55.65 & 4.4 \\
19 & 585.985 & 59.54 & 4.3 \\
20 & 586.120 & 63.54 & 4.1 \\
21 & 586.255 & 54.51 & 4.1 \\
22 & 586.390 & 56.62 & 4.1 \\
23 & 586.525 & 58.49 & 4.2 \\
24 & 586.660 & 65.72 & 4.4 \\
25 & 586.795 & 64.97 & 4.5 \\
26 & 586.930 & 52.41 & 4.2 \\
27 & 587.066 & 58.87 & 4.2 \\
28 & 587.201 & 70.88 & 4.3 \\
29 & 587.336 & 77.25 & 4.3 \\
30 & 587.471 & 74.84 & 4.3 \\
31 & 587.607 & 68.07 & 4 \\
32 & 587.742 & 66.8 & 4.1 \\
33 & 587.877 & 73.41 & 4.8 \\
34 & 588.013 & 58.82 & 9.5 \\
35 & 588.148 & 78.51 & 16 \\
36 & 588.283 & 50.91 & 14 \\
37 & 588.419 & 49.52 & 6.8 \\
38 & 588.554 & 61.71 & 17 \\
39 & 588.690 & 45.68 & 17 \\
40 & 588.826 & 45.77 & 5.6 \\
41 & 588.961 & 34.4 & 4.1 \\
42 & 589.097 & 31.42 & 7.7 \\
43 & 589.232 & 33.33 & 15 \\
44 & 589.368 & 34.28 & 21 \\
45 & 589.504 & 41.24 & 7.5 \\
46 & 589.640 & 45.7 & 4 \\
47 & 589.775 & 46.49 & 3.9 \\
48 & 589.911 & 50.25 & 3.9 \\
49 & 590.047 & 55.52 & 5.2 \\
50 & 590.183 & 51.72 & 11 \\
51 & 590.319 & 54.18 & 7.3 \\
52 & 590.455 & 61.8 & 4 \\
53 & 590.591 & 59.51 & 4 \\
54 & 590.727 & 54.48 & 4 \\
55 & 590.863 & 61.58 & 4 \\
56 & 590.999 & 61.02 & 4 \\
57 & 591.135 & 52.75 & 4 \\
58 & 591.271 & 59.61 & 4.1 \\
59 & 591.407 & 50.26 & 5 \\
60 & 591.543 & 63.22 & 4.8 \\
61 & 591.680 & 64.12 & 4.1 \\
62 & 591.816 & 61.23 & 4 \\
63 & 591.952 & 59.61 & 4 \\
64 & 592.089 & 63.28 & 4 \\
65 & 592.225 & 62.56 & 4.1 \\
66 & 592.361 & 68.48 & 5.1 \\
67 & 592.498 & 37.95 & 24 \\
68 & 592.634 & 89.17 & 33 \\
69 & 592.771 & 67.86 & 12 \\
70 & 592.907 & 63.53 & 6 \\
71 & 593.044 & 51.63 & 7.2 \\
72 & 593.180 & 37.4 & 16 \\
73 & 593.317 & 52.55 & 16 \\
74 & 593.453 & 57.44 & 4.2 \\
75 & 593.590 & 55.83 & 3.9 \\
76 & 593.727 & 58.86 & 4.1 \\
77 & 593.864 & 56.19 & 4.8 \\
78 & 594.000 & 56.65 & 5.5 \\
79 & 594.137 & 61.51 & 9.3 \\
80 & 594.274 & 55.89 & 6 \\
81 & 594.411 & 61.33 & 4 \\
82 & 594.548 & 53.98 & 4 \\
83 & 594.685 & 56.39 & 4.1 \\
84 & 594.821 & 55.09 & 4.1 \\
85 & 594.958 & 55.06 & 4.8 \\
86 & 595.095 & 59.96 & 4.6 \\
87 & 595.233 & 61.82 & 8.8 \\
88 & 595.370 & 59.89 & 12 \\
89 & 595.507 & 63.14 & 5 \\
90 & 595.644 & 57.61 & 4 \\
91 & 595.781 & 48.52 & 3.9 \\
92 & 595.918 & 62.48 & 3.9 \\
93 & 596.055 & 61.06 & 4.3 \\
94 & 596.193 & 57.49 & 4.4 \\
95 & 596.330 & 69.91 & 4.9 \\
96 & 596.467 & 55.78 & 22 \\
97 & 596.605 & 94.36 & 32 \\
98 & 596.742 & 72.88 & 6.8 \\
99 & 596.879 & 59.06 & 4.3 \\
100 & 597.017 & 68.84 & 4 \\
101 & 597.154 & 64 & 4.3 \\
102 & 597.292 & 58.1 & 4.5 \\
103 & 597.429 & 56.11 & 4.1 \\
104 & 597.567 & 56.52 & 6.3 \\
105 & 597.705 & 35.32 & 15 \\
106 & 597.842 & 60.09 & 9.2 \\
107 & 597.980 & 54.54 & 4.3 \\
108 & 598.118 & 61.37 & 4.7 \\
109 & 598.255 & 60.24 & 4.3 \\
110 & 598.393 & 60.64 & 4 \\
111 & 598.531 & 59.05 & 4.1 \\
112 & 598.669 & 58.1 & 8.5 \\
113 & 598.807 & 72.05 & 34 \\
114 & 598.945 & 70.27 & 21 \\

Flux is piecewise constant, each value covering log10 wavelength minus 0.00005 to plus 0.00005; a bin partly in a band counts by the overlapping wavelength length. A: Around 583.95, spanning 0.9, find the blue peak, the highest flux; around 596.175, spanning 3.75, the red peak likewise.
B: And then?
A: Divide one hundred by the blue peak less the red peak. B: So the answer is -3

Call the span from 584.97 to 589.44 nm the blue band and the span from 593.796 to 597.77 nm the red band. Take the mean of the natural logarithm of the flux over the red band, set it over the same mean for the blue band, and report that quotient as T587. 1.01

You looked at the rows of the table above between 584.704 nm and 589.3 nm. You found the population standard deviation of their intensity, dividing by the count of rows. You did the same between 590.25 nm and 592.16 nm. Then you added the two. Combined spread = 15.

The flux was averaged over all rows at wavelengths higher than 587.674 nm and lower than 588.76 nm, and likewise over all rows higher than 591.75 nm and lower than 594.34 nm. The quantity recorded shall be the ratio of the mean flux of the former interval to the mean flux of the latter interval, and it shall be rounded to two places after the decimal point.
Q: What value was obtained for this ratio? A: 1.03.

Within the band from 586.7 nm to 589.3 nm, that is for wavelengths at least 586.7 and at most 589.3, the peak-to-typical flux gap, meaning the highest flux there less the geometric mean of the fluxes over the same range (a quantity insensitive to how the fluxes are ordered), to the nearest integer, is 23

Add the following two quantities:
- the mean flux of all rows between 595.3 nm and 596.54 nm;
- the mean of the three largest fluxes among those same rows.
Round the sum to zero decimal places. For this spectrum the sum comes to 125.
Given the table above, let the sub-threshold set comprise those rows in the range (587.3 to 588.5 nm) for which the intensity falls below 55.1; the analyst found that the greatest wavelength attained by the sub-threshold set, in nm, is 588.419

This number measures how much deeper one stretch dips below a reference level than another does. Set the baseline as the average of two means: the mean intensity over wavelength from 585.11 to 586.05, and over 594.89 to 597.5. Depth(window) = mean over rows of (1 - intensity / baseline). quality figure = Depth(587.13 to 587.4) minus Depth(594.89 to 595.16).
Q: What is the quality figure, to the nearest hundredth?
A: -0.27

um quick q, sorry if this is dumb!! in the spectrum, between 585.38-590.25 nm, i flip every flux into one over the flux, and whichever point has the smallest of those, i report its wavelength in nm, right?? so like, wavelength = 588.148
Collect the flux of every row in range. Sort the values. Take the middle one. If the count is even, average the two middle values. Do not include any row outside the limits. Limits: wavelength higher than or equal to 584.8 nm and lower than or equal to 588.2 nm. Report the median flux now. 61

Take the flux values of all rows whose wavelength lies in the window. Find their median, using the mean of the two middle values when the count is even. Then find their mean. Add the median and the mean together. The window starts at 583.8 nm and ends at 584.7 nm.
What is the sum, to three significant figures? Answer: 123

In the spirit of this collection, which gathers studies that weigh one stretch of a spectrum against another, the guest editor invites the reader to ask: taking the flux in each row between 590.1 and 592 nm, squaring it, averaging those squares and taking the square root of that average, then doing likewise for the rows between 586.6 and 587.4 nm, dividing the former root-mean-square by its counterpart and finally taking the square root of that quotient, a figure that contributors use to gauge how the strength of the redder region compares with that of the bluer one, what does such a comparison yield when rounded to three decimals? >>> 0.944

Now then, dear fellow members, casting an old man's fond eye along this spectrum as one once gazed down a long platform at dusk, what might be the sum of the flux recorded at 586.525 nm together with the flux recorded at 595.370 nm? 118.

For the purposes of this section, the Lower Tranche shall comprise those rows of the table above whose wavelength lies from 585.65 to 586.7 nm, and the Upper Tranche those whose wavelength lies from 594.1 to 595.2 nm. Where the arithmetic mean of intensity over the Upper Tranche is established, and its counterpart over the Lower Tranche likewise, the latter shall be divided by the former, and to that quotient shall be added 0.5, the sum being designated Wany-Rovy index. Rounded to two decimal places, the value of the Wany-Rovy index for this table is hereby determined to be 1.53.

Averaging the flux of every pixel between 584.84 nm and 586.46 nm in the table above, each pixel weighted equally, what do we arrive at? 58.4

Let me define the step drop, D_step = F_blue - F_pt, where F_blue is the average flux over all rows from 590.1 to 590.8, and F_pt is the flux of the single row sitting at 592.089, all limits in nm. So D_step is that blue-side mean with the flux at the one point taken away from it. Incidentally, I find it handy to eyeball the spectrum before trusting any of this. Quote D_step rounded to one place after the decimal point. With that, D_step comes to -6.9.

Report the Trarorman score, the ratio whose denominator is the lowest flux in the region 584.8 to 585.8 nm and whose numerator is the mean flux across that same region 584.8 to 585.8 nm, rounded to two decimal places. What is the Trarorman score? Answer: 1.14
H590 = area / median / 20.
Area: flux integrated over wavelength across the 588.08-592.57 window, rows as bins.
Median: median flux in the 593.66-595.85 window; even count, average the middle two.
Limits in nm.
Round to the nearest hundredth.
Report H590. 0.21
